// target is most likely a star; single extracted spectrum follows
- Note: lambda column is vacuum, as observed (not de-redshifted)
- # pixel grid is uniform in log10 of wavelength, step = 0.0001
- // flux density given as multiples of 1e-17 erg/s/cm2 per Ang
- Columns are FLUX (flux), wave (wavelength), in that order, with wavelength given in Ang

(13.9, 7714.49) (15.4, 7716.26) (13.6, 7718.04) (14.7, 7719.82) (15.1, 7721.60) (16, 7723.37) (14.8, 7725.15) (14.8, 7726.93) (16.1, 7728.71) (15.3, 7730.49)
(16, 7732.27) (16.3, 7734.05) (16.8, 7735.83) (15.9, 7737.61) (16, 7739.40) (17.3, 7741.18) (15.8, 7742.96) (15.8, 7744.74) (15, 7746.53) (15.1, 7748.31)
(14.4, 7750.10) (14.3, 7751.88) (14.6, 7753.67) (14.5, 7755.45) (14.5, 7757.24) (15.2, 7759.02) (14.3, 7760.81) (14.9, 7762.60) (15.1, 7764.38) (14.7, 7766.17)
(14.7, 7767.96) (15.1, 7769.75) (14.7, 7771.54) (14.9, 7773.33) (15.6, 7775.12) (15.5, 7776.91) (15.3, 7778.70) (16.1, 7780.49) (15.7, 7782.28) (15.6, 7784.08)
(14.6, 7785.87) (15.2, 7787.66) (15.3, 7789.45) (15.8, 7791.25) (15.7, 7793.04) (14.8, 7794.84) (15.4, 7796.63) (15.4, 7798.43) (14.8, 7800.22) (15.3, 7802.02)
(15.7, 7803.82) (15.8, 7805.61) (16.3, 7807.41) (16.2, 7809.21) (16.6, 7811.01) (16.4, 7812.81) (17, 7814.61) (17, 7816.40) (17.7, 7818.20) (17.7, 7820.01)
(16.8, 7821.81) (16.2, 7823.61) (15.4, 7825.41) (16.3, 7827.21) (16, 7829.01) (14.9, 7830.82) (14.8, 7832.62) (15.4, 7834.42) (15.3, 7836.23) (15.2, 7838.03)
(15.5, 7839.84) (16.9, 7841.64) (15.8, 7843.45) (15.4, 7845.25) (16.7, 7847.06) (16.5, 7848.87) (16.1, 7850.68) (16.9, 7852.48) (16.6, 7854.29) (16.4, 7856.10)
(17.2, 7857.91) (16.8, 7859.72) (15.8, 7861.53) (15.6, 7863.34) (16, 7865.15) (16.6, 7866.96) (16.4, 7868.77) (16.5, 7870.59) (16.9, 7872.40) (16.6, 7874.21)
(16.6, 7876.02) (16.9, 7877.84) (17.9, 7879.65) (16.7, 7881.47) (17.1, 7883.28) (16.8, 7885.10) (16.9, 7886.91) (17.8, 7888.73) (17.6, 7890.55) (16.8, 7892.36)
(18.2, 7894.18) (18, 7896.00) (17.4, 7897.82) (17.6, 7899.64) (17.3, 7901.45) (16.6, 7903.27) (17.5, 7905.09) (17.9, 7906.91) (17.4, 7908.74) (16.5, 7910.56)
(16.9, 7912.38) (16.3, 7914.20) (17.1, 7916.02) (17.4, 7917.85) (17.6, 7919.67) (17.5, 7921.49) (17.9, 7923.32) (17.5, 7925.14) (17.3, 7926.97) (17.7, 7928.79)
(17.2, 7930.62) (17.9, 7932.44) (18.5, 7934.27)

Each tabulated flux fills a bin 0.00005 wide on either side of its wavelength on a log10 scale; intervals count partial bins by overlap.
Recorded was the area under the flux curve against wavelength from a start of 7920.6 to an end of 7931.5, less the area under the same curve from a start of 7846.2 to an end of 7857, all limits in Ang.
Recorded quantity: 12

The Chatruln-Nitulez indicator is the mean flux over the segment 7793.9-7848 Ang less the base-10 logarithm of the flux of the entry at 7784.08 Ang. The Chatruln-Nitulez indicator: 14.8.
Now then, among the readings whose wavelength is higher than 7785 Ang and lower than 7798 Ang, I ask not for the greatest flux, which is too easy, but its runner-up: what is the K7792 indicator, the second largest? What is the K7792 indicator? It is 15.7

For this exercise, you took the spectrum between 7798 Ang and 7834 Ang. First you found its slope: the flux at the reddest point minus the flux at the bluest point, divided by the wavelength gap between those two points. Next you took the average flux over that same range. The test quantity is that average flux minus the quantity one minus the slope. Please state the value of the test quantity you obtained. 15.1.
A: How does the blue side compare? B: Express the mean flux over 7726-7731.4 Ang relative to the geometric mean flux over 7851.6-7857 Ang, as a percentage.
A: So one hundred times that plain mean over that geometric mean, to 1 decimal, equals 92.6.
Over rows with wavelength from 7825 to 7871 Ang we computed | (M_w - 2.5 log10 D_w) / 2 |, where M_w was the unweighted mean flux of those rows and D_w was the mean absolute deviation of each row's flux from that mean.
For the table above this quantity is 8.33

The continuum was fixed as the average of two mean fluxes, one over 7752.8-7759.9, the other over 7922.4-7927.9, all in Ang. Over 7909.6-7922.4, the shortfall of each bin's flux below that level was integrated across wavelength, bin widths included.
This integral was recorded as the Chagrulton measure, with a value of -11.6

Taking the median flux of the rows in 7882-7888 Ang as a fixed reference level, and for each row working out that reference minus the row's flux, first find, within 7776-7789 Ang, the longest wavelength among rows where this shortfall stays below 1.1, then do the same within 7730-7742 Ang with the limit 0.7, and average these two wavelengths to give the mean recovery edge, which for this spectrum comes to 7760.8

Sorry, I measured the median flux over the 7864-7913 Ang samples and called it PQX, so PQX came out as 16.9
